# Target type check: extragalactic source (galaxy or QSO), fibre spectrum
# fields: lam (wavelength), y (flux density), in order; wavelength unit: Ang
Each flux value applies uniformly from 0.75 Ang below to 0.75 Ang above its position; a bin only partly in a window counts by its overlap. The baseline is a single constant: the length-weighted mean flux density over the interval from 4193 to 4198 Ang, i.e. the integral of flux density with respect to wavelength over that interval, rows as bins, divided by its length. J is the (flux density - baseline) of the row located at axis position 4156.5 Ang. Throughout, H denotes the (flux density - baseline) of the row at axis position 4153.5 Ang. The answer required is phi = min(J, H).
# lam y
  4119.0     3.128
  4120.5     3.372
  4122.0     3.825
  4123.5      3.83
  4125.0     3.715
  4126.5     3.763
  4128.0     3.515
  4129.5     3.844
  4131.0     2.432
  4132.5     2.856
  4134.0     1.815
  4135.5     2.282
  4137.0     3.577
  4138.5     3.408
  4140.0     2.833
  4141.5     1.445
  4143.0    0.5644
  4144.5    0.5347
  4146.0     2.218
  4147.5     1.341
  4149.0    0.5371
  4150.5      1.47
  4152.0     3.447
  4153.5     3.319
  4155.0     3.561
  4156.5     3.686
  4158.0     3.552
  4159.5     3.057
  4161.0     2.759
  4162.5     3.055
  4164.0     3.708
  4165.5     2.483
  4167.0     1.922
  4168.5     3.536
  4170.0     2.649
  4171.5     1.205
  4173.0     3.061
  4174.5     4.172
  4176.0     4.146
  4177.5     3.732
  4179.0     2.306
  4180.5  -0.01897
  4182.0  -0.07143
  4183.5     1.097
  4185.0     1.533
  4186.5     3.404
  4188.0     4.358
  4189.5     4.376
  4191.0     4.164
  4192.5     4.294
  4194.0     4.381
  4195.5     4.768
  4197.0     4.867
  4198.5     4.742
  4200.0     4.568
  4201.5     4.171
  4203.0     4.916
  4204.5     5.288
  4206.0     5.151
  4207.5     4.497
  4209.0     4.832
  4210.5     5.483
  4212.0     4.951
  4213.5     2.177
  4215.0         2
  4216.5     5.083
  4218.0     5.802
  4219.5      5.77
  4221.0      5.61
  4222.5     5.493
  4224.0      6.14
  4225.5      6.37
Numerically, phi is -1.3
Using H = -1.3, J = -1.0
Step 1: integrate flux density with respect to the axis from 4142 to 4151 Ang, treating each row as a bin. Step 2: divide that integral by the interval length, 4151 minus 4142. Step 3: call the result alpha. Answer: 1.1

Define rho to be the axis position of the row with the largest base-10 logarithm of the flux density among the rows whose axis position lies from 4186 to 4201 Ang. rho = 4197.0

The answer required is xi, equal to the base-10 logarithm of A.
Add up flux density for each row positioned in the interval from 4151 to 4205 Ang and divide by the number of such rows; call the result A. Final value 0.52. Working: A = 3.3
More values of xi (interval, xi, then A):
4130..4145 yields 0.34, 2.2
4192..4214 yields 0.66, 4.6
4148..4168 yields 0.45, 2.8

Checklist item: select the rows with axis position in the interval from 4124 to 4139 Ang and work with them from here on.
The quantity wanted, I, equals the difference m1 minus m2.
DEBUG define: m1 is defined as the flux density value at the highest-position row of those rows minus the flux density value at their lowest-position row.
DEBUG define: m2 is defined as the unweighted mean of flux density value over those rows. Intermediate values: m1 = -0.3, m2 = 3.1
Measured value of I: -3.4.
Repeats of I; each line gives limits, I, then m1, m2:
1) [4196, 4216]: -7.3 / -2.9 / 4.4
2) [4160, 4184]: -4.1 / -1.7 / 2.5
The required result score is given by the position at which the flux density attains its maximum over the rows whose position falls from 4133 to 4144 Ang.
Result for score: 4137.0 Ang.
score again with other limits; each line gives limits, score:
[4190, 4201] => 4197.0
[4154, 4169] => 4164.0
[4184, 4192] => 4189.5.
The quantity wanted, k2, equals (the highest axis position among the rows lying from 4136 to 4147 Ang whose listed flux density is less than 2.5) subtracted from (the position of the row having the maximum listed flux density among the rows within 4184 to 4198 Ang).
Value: 51.0 Ang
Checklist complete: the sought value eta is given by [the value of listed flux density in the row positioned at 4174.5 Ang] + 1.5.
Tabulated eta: 5.7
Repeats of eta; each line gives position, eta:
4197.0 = 6.4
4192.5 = 5.8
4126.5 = 5.3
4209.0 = 6.3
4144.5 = 2.0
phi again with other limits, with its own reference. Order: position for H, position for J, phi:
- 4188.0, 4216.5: -0.3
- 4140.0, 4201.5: -1.8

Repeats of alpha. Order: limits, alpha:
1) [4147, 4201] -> 3.0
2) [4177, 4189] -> 2.1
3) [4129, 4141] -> 2.8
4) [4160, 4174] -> 2.7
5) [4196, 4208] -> 4.8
